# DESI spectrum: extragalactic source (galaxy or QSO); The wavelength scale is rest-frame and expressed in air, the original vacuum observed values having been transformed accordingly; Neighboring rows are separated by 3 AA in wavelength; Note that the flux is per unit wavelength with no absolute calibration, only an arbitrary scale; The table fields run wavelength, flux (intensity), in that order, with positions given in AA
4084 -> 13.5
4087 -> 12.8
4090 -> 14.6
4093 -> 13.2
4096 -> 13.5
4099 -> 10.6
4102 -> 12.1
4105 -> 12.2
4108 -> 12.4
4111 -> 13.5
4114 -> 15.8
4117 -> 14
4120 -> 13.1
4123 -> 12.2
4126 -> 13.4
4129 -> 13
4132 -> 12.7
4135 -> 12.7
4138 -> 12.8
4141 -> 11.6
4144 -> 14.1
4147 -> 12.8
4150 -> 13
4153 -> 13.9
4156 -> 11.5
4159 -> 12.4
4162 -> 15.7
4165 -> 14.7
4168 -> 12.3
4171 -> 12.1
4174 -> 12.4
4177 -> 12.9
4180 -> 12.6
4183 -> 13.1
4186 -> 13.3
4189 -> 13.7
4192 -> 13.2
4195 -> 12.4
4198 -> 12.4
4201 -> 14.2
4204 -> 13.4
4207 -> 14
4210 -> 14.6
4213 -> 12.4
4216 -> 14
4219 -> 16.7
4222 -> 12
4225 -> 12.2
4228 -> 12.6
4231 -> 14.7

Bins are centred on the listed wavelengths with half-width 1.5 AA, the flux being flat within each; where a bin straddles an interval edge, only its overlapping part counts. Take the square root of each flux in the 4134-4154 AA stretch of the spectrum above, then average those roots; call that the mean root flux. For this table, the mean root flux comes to 3.60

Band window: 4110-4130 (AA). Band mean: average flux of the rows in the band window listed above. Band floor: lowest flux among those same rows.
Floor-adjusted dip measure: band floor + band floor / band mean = 13.10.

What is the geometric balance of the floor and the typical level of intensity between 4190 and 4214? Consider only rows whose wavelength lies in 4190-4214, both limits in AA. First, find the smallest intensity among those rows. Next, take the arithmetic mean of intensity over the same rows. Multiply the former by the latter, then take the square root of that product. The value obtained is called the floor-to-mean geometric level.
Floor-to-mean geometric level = 12.9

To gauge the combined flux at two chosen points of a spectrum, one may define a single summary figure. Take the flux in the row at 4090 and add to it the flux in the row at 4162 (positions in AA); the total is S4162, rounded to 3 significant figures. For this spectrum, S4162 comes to 30.3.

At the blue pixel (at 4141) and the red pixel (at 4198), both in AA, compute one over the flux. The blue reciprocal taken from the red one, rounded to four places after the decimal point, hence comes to -0.0056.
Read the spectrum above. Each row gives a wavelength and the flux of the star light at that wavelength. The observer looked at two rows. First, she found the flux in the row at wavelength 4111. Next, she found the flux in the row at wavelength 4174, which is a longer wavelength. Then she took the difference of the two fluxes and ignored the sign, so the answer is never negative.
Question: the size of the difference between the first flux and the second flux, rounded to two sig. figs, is 1.1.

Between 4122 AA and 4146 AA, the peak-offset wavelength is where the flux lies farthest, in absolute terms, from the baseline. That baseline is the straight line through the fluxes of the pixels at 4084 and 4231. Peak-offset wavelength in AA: 4141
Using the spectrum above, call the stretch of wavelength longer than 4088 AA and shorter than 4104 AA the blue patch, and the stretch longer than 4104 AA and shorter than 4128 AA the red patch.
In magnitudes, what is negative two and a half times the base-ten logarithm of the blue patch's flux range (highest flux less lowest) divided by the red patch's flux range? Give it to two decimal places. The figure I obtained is -0.11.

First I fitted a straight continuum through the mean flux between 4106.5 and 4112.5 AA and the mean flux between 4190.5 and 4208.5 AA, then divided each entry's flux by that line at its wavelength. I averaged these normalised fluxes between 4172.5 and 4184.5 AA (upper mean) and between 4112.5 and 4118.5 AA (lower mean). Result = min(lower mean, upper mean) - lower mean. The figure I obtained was -0.18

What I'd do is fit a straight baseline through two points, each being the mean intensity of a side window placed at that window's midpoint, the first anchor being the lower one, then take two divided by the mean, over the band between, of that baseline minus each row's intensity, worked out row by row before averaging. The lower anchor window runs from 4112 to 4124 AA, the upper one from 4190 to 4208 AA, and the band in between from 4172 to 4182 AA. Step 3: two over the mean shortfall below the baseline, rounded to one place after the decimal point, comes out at 2.6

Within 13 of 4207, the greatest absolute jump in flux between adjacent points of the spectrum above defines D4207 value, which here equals 2.7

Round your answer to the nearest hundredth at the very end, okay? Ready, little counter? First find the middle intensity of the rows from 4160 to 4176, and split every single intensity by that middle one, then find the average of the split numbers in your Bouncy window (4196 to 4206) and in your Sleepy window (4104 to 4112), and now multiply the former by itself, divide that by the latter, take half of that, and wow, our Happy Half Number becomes 0.56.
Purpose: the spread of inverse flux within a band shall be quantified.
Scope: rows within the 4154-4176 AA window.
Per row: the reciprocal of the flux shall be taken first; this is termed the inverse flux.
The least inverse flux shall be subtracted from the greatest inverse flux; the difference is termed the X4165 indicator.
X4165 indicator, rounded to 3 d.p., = 0.023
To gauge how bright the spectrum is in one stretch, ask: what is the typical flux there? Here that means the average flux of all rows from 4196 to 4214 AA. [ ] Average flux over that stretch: 13.5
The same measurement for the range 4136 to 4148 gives 12.8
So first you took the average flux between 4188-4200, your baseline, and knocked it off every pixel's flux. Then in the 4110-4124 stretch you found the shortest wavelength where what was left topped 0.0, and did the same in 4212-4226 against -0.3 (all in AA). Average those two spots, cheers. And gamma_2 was 4163.5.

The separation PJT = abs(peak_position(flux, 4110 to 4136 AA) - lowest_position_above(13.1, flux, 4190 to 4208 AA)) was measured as 78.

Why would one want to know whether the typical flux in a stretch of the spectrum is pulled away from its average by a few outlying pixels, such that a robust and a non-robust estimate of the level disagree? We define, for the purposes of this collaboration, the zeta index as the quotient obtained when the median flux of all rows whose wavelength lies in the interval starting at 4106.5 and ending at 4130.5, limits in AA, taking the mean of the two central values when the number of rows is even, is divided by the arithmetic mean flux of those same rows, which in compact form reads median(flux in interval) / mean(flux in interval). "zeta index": 0.99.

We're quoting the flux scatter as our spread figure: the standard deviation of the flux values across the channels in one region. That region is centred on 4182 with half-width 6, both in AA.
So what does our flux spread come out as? 0.3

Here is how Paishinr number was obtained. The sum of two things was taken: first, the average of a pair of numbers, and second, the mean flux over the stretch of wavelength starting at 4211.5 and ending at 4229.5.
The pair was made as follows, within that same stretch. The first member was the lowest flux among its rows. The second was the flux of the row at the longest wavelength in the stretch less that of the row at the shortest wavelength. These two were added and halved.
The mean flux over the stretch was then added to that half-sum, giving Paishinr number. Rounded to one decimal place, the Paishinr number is 19.4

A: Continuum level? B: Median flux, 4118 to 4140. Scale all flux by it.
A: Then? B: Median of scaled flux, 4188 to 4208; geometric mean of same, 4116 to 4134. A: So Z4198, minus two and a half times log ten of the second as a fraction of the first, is 0.03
